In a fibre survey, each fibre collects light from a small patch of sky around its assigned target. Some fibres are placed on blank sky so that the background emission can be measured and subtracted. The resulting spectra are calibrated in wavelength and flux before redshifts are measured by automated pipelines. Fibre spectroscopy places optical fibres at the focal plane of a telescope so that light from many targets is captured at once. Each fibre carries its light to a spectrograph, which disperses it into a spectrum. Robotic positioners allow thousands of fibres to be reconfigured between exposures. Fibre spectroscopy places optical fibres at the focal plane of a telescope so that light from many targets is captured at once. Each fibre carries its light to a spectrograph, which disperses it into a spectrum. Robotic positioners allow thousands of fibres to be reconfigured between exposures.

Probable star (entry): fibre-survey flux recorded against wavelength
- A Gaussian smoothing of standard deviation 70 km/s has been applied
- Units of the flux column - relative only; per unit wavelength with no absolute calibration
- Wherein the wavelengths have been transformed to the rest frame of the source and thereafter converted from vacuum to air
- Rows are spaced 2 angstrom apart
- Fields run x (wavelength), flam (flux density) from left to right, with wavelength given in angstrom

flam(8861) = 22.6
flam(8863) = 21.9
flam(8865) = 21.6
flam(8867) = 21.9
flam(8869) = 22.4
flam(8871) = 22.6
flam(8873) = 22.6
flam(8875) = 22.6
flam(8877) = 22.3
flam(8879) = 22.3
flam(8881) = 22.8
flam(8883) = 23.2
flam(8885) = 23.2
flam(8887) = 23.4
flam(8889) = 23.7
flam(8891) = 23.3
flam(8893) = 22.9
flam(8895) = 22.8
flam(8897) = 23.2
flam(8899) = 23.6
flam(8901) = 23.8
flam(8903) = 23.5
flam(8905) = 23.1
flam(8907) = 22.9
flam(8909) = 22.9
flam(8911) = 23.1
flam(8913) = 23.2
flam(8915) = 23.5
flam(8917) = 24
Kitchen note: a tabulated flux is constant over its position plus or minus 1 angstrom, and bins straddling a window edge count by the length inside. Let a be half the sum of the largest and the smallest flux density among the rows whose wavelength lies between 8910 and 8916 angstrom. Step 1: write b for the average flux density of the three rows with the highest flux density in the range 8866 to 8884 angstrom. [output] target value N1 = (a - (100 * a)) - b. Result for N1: -2330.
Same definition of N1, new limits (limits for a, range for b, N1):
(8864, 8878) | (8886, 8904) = -2212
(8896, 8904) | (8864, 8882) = -2349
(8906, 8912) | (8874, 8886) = -2300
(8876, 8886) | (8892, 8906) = -2276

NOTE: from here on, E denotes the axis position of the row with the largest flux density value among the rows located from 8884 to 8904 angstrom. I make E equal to 8901 angstrom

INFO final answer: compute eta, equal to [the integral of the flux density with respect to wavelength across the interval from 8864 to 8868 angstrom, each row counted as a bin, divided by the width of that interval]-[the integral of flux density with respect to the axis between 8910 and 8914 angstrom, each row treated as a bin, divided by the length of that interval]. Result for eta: -1.4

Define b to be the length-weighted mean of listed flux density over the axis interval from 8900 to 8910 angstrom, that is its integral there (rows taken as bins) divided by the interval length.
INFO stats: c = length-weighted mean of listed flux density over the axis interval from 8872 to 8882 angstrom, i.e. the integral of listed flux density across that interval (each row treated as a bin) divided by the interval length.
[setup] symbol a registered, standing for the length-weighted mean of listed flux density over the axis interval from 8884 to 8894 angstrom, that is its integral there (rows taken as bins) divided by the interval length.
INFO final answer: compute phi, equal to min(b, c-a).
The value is -0.78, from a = 23.3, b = 23.2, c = 22.5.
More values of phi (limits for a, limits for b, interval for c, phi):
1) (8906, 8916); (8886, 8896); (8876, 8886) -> -0.36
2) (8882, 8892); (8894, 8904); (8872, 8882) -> -0.84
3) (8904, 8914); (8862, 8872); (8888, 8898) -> 0.14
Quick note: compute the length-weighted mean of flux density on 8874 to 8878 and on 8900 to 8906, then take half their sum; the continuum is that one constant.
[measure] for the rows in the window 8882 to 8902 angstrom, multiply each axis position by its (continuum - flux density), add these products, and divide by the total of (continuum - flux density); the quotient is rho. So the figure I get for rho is 8893.2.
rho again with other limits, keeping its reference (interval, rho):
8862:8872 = 8866.0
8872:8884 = 8876.2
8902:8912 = 8904.2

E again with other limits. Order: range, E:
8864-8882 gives 8881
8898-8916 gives 8901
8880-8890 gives 8889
